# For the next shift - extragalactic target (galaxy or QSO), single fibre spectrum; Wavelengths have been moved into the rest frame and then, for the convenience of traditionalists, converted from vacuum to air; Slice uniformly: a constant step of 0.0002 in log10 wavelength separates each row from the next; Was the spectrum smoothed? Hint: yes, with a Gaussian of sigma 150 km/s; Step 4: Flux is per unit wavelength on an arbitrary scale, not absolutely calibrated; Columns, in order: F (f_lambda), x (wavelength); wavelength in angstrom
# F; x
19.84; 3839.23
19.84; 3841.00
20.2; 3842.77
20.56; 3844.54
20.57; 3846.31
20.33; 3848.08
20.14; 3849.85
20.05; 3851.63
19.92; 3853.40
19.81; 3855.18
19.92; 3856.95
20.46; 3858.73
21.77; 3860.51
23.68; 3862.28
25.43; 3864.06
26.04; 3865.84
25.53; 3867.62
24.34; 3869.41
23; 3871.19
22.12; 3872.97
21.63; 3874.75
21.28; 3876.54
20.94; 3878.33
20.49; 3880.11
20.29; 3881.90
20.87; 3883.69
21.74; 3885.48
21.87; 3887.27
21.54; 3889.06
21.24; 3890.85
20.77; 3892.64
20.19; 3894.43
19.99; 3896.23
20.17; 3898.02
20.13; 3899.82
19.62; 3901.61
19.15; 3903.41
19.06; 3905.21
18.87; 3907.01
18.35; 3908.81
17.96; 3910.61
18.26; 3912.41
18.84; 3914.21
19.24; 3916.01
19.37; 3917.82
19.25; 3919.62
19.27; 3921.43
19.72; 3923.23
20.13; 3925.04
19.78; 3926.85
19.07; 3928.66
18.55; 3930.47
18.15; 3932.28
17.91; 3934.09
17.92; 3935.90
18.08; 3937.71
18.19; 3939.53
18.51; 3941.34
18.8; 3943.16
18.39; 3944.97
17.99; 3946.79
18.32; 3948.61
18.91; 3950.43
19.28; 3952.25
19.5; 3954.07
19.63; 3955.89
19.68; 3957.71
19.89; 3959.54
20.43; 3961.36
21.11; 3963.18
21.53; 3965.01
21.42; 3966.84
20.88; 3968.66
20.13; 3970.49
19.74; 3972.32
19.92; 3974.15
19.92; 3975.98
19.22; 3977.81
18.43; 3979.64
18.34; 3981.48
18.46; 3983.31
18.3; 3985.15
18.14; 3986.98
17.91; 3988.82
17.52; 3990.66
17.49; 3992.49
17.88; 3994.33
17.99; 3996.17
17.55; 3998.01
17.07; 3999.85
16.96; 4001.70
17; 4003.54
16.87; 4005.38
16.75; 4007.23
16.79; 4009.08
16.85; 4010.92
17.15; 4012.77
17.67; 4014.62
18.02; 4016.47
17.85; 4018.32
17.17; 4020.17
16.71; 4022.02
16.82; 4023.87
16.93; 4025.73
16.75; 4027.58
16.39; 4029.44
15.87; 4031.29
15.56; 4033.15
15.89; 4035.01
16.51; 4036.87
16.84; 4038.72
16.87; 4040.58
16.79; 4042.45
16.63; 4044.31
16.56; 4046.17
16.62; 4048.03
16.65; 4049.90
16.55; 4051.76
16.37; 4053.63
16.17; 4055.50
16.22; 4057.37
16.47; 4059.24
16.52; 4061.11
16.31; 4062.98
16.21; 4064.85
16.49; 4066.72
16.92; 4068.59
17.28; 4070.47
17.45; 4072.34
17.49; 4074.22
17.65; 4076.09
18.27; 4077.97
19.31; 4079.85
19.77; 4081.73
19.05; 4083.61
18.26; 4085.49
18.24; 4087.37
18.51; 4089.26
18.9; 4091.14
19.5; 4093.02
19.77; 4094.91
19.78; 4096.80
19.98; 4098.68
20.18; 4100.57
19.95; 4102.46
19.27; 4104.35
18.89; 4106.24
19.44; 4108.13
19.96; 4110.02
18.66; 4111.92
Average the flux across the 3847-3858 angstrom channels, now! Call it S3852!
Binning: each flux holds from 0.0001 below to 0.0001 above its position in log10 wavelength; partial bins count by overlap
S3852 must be 20.0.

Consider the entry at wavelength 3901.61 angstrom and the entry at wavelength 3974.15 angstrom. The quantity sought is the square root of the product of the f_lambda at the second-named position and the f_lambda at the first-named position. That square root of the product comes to 19.8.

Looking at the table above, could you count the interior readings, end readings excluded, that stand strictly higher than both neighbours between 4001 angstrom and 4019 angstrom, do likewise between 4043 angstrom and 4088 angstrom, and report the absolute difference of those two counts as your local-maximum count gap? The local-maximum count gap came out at 1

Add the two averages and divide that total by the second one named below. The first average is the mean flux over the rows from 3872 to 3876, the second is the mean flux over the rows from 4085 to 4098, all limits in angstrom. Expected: 2.15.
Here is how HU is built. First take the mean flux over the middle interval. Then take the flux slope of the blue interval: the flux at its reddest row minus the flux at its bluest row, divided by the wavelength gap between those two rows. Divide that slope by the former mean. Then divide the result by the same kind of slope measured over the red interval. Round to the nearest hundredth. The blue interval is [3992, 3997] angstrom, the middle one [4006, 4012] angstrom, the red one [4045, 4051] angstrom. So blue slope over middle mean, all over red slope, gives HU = 0.34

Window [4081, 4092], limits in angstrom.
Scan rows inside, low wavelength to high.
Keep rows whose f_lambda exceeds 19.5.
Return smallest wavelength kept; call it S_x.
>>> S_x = 4081.73 angstrom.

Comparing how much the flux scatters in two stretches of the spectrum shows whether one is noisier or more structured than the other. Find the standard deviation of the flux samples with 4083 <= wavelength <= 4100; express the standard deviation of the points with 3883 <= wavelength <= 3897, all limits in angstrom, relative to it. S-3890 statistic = 1.0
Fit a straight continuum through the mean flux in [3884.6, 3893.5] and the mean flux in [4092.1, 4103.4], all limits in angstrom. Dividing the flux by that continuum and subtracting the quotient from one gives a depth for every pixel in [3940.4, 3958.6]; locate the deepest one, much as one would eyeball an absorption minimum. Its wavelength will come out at 3946.79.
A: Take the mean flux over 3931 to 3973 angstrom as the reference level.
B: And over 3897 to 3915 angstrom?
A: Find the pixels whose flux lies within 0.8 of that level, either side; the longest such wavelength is 3914.21 angstrom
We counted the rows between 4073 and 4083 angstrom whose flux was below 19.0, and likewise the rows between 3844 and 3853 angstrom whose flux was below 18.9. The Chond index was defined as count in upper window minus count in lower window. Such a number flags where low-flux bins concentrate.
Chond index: 3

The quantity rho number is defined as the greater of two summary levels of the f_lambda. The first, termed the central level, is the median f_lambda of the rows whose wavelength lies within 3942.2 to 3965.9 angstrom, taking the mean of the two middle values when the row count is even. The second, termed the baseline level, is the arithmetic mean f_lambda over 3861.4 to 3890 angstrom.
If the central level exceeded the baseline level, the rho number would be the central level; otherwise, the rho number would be 22.5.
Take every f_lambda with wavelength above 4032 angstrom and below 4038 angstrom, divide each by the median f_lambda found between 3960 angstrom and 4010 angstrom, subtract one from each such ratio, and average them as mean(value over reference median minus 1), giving -0.13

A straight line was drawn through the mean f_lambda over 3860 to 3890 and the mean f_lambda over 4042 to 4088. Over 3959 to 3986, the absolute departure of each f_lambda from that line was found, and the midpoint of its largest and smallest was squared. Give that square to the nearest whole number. 1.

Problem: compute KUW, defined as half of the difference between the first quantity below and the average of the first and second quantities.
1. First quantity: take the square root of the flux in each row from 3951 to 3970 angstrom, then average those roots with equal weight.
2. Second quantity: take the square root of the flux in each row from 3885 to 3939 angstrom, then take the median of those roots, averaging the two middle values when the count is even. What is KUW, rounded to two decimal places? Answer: 0.03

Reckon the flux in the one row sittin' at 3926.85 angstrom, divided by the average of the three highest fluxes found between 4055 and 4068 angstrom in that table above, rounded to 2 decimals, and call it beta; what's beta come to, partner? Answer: 1.20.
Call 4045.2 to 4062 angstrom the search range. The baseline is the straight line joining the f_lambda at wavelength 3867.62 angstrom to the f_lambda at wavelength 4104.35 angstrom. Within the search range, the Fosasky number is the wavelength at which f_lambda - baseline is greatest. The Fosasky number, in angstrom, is 4061.11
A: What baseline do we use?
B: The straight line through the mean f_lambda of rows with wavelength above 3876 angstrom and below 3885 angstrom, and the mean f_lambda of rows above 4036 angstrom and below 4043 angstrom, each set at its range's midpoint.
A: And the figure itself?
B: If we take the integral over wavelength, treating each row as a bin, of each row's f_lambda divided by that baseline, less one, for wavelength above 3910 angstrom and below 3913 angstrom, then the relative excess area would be -0.3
